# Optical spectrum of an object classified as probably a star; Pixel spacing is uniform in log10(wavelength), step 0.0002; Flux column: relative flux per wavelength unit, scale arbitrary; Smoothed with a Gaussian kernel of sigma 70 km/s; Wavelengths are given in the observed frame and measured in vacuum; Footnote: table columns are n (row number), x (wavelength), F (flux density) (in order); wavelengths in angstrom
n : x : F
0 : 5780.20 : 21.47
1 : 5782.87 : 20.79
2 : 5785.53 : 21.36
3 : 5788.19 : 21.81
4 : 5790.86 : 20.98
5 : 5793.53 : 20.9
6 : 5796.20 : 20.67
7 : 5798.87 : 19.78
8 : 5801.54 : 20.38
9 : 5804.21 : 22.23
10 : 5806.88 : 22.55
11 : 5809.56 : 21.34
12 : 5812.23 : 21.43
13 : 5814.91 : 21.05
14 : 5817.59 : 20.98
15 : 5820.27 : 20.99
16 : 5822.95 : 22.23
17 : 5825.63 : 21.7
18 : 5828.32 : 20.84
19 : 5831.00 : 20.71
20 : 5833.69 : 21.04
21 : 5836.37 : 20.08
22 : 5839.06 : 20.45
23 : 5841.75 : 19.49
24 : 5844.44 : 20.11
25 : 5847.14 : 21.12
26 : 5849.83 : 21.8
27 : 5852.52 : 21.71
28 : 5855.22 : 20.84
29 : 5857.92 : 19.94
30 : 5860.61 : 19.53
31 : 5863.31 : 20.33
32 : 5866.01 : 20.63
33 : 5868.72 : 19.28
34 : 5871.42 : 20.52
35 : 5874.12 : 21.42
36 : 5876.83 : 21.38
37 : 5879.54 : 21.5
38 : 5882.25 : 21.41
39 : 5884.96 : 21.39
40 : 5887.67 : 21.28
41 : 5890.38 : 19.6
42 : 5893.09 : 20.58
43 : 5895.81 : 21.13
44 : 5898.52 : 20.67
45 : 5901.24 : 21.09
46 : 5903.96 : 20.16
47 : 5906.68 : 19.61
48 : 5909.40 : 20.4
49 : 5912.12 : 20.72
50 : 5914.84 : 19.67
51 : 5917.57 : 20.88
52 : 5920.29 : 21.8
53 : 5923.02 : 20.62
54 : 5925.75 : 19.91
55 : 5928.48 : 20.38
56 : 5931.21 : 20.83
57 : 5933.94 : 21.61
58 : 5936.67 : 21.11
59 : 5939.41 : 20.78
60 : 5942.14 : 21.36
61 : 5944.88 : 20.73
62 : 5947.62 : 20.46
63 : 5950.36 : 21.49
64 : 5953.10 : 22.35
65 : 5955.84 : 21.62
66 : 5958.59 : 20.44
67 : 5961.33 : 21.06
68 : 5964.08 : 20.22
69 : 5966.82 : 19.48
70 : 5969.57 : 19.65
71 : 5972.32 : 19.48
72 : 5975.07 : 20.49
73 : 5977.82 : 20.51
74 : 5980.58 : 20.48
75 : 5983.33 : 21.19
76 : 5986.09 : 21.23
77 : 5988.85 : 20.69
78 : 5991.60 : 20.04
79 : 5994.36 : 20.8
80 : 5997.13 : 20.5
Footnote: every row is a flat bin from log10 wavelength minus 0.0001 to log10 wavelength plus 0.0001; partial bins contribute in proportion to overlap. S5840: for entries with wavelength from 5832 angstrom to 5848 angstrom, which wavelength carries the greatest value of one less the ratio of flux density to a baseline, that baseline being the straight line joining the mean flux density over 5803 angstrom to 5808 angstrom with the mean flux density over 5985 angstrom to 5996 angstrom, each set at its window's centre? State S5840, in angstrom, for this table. 5841.75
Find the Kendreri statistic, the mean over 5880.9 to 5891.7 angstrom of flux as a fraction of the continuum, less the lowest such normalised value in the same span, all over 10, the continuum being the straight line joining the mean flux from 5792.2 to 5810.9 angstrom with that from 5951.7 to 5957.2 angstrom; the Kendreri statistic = 0.0062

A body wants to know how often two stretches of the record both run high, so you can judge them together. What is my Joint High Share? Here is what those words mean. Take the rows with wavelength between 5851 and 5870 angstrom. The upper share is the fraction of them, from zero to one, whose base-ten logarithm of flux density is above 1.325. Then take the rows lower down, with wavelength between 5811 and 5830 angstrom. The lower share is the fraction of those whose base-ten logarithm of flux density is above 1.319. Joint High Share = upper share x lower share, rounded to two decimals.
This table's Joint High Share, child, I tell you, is 0.12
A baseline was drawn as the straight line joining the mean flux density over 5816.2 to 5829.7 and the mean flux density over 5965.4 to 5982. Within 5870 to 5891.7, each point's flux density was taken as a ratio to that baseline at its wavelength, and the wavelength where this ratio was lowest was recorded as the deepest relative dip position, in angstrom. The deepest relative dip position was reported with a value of 5890.38 angstrom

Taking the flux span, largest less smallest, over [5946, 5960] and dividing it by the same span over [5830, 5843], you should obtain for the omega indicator 1.2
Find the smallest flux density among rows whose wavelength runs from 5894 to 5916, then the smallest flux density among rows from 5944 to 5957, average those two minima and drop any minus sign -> 20.0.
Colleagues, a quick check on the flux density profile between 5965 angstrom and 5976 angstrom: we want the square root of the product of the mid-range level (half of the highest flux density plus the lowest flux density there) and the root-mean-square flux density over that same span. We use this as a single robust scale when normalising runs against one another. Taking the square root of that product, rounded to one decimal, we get 19.9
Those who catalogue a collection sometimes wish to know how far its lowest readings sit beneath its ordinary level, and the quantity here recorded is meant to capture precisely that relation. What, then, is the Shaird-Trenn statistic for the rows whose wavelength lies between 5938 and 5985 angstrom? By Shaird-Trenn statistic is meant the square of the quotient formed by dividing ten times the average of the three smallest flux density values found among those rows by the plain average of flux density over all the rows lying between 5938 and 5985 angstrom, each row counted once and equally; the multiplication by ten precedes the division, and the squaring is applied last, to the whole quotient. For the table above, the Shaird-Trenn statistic 89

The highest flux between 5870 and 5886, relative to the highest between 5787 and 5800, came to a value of 0.99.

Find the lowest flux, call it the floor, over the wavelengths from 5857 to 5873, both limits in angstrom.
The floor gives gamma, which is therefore 19.28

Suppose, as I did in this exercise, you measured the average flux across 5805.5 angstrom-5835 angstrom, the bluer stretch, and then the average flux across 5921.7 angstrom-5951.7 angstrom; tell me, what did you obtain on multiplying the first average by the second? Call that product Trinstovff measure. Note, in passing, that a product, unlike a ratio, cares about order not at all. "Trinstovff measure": 445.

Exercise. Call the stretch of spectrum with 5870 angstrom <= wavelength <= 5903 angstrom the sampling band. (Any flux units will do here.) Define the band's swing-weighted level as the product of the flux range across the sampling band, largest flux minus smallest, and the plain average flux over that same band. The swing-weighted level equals 40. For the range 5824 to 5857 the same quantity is 48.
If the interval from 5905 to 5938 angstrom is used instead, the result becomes 45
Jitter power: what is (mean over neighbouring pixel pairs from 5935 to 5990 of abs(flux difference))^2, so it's 0.31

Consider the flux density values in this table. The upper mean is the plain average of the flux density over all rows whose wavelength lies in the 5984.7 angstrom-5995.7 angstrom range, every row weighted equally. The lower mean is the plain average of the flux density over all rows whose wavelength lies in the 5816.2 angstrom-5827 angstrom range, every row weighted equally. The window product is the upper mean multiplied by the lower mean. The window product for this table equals 444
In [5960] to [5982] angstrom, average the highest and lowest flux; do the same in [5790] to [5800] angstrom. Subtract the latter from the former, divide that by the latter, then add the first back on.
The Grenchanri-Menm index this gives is 20.3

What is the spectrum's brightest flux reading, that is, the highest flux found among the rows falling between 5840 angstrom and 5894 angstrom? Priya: 21.8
